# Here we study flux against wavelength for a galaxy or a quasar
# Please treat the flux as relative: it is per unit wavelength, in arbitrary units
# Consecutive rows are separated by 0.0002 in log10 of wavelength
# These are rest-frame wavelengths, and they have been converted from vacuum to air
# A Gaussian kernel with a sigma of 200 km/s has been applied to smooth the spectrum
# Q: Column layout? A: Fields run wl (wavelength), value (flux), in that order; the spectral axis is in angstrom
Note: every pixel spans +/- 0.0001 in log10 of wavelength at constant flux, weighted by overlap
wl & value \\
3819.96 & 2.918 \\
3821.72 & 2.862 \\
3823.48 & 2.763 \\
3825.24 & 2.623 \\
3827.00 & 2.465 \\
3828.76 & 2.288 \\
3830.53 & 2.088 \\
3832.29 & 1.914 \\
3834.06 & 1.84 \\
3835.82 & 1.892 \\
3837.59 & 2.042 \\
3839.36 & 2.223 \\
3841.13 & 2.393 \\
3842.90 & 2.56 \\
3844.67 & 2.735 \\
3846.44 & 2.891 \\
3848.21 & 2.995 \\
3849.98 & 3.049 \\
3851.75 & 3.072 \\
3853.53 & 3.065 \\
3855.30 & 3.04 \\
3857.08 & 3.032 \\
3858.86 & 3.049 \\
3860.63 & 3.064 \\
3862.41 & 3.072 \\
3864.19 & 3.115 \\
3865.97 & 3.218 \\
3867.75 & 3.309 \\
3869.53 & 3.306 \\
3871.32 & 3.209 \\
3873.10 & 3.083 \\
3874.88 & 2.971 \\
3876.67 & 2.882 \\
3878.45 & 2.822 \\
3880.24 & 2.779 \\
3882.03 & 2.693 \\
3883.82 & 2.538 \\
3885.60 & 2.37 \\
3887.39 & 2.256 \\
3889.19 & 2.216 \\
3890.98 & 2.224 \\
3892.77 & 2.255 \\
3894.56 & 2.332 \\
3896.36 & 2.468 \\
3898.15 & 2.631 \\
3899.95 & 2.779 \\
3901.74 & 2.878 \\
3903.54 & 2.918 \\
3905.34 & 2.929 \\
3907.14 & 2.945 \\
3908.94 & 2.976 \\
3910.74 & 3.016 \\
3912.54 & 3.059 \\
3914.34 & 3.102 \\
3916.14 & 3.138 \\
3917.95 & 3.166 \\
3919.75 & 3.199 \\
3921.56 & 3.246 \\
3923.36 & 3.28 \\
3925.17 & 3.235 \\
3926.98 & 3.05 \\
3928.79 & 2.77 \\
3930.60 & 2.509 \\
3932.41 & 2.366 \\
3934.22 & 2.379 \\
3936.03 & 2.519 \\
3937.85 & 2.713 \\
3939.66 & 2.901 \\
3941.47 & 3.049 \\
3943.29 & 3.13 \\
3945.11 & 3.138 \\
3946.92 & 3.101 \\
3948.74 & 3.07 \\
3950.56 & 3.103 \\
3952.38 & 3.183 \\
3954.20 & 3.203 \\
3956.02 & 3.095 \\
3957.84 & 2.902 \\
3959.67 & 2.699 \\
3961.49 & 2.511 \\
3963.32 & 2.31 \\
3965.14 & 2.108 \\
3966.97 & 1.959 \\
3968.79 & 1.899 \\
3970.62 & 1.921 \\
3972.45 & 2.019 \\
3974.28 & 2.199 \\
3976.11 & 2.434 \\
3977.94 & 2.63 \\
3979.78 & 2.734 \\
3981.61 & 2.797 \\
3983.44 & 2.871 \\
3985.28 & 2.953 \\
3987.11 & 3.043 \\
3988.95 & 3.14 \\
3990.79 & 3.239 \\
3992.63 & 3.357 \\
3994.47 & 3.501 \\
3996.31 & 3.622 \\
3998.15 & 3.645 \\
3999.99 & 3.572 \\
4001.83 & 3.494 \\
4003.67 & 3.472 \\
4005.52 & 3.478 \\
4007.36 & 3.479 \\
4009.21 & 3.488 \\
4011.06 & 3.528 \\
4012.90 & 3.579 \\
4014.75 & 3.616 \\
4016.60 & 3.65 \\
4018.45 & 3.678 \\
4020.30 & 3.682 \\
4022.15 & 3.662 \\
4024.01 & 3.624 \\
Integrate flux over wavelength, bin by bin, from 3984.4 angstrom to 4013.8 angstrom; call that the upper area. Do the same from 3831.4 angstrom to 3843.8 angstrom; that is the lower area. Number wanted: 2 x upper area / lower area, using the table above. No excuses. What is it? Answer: 8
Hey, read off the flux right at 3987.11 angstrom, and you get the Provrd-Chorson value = 3.043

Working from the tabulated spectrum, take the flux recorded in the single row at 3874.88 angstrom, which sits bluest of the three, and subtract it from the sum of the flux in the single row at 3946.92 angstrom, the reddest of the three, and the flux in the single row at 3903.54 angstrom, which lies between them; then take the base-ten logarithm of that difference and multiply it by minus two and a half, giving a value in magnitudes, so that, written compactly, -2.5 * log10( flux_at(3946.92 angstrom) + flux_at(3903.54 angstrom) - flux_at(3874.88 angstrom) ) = -1.2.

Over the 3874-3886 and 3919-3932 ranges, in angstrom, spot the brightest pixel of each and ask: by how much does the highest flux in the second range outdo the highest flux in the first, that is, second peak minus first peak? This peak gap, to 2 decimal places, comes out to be 0.31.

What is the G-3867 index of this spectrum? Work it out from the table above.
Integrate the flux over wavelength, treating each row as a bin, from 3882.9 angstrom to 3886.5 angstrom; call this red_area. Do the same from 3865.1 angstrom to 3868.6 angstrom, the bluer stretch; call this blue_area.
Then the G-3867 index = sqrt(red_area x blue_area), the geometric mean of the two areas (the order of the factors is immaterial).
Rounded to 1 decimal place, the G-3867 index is 10.1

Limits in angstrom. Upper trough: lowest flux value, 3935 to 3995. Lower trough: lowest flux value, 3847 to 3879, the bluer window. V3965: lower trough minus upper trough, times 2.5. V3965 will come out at 2.3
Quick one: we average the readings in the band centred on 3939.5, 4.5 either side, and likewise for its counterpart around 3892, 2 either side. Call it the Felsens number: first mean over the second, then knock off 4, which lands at -2.7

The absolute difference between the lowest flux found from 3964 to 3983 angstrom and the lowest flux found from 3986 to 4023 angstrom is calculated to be 1.1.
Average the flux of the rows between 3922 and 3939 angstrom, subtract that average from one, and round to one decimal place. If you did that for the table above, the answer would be -1.8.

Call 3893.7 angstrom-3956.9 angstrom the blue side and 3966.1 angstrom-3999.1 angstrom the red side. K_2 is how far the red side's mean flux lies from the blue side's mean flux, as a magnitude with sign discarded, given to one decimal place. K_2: 0.2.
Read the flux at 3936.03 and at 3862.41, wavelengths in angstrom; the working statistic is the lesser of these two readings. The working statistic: 2.5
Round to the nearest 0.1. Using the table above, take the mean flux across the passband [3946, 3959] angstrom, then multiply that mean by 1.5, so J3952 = 4.6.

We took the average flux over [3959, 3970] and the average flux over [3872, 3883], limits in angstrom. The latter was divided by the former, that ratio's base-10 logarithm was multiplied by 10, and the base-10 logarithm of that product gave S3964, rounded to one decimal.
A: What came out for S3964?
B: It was 0.0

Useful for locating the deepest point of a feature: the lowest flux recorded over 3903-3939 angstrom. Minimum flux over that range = 2.366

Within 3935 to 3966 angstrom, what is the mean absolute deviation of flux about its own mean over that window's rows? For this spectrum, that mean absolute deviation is 0.28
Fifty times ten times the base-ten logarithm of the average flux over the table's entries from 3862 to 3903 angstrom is 220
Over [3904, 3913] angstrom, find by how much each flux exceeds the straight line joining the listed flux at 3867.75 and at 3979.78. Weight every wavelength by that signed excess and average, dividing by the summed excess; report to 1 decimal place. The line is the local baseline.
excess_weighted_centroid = 3907.6 angstrom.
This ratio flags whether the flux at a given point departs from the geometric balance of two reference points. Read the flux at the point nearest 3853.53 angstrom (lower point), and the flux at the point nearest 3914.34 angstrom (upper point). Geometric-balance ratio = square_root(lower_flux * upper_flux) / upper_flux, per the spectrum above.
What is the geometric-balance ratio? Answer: 0.99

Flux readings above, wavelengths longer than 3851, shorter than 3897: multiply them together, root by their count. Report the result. 2.80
